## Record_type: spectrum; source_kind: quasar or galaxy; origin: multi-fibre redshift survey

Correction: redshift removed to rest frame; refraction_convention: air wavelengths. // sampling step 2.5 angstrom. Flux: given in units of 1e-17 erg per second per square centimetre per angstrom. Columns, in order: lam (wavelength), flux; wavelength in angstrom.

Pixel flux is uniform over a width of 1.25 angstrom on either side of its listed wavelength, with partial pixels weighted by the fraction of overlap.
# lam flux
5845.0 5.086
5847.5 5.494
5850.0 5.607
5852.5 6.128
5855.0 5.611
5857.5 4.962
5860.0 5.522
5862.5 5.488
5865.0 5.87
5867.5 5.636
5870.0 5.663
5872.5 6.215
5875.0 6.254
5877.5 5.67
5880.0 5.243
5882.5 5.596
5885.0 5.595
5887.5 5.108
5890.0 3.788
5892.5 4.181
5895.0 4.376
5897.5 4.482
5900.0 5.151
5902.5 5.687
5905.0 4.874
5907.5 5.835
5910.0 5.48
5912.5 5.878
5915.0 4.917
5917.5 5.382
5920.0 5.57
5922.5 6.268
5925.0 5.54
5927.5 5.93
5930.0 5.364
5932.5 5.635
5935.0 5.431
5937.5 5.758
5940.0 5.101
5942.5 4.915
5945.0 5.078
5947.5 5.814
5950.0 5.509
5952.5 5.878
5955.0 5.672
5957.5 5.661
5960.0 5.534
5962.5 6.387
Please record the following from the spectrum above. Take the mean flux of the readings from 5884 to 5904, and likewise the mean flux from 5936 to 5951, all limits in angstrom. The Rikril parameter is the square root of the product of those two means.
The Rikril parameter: 5.07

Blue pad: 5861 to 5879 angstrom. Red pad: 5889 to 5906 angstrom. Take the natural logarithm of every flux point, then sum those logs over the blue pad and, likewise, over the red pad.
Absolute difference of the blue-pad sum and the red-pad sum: 1.6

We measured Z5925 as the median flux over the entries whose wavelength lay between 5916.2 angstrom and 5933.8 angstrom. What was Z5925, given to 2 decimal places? 5.57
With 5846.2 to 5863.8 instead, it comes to 5.52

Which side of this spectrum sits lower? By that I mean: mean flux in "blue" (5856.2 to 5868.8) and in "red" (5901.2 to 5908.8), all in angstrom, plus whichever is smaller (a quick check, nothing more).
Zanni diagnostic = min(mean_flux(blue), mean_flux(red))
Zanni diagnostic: 5.5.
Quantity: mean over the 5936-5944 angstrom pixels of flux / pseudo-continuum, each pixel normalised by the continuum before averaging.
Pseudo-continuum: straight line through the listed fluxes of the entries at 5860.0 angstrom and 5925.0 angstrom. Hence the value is 0.95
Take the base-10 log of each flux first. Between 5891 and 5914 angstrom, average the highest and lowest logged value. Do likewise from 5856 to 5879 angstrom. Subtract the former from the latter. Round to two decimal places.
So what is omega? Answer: 0.05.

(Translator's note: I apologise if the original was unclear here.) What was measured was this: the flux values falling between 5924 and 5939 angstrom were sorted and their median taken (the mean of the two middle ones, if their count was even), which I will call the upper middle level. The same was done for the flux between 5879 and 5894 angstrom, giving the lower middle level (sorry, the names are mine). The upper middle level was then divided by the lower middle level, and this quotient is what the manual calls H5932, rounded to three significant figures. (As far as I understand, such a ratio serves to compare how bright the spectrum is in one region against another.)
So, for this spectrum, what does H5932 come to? 1.08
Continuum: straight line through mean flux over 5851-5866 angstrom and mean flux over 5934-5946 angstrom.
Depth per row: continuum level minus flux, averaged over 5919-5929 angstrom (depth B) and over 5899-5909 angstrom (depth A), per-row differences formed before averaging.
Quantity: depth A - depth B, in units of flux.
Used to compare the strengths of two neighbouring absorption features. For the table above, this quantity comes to 0.5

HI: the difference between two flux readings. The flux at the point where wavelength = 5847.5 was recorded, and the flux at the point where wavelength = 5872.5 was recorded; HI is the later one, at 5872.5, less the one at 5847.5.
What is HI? 0.7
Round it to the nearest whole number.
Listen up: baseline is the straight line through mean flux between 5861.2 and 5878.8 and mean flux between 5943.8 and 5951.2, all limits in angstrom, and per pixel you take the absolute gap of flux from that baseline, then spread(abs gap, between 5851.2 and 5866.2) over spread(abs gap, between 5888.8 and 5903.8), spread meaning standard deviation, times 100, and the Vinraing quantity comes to 43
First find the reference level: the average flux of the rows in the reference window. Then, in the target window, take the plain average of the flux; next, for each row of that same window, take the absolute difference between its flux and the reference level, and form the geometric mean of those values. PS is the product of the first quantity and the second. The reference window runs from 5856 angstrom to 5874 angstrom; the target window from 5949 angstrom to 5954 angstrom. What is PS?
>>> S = 1.0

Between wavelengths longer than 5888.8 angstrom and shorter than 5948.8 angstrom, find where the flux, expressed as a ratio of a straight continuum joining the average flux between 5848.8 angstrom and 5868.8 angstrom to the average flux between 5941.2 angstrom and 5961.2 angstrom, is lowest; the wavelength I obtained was 5890.0 angstrom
